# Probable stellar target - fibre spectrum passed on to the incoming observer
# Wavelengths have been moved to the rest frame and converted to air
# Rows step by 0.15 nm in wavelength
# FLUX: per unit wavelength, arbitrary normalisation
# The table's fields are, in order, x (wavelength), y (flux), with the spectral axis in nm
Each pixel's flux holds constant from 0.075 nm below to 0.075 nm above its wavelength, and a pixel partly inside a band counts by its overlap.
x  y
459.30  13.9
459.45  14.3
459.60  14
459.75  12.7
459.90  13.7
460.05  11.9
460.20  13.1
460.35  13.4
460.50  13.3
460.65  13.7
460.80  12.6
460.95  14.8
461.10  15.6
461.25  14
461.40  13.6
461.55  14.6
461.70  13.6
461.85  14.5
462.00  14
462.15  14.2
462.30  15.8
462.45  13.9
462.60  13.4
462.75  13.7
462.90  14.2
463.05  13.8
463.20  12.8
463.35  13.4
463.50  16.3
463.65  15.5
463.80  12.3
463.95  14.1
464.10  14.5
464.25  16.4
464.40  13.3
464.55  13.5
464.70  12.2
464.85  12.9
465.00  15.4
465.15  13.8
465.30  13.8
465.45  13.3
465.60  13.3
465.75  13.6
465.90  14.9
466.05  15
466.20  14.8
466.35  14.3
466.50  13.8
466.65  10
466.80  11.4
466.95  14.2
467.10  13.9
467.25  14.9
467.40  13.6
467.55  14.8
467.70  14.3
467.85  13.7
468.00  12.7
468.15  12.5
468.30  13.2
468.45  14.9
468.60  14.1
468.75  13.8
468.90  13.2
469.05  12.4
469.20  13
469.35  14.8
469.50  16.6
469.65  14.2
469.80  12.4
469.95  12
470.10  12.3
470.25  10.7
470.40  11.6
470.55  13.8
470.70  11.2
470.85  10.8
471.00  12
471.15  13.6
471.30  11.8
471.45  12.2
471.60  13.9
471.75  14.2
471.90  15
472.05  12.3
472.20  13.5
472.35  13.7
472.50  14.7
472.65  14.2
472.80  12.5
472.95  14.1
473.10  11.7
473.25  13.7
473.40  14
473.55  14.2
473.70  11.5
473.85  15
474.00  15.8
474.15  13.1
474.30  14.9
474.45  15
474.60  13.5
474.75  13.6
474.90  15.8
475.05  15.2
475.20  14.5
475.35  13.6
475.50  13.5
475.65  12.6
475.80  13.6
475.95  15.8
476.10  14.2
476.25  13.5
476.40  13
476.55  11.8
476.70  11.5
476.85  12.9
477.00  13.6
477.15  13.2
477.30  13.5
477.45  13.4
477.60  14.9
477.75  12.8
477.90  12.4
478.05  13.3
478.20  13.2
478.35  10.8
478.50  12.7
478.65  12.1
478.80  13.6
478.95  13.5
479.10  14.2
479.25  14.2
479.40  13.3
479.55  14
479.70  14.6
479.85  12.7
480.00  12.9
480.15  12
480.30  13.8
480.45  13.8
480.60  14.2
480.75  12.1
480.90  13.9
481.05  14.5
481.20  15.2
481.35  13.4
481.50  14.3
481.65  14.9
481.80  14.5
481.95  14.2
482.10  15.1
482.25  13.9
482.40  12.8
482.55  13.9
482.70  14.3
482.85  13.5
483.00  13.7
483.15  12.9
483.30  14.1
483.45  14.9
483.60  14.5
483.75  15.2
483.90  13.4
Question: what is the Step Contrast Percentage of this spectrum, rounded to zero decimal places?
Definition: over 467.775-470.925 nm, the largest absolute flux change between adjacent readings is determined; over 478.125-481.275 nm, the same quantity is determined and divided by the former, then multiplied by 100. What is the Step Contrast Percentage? 92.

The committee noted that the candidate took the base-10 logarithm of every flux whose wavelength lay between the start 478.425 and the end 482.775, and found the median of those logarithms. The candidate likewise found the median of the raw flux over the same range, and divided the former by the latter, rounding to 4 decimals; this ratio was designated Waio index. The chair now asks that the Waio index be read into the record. 0.0822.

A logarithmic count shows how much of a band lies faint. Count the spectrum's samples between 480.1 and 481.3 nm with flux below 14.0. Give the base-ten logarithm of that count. 0.70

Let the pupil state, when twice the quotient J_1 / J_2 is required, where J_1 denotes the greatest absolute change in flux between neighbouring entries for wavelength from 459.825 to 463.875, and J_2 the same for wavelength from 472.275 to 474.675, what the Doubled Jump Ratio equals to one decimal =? 1.8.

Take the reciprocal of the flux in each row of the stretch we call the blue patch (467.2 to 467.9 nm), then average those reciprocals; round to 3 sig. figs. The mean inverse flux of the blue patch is 0.0702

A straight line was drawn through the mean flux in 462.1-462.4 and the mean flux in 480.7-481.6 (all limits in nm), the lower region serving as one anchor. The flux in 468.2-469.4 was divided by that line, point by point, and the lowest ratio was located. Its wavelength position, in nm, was 469.05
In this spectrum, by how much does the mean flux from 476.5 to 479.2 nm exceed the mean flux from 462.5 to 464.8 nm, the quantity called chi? -1.0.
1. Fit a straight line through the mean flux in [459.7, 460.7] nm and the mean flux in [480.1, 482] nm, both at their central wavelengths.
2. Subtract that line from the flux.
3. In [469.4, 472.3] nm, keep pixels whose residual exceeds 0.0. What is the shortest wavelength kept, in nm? 469.50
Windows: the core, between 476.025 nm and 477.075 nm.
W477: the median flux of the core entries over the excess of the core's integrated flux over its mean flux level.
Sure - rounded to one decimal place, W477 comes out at 20.1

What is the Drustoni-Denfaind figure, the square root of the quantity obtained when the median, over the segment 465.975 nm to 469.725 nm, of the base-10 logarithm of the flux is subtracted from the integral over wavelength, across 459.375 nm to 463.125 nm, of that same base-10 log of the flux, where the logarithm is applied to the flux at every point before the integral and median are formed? 1.77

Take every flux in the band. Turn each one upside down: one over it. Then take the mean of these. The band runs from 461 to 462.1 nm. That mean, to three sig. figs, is 0.0702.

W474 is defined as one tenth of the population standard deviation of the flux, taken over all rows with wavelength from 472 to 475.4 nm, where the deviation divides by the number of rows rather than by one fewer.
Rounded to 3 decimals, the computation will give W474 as 0.114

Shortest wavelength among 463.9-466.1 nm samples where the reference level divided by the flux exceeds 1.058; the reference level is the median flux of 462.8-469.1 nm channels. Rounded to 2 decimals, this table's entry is 464.70 nm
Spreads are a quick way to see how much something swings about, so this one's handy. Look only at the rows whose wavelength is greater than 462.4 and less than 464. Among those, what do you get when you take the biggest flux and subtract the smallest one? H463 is 4.00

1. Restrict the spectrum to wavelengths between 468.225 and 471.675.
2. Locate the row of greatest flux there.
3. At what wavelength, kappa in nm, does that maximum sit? 469.50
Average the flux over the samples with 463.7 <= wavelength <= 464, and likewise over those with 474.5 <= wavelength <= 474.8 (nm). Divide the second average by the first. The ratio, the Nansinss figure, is 1.03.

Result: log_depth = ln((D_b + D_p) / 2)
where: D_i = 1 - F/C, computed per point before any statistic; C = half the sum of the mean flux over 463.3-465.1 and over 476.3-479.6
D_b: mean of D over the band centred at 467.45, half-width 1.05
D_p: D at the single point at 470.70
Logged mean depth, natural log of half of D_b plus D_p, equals -2.3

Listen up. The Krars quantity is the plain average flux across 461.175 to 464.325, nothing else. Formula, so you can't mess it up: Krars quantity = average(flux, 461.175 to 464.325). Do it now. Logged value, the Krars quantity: 14.2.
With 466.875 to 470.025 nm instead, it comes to 13.8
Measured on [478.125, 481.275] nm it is 13.4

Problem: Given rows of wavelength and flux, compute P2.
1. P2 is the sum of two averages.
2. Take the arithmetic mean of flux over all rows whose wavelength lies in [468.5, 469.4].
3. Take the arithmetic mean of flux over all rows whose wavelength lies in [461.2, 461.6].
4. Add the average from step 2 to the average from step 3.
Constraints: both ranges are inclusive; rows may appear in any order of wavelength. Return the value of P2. 27.6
